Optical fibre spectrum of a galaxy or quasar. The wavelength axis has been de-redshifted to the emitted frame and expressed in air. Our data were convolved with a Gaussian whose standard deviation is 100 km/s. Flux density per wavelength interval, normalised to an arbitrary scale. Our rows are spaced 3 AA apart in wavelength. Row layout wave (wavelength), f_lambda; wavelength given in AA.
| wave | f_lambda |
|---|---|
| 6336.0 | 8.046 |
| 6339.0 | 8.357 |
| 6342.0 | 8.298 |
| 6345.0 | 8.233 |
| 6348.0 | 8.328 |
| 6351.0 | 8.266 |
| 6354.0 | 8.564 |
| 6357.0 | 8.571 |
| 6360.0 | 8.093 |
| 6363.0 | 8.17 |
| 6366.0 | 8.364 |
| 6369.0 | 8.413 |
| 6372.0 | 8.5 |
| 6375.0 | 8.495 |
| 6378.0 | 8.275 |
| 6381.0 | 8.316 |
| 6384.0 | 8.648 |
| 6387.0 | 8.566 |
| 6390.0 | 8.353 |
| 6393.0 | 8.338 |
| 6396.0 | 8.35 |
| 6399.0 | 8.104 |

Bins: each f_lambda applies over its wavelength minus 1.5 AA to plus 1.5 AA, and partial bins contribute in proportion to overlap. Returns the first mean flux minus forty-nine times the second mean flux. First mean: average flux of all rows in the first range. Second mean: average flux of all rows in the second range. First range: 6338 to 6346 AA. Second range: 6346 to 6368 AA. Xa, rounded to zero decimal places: -400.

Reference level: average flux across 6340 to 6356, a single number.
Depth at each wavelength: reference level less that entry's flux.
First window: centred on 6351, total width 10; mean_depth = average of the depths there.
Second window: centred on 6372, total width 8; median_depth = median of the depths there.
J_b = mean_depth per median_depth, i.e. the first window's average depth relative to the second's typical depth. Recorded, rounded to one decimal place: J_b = 0.3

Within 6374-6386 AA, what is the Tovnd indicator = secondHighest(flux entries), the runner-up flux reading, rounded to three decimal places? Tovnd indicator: 8.495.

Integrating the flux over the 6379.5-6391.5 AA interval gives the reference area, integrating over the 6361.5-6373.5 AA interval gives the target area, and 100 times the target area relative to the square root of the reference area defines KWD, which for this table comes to 995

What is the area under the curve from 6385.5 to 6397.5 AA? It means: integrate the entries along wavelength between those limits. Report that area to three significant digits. 101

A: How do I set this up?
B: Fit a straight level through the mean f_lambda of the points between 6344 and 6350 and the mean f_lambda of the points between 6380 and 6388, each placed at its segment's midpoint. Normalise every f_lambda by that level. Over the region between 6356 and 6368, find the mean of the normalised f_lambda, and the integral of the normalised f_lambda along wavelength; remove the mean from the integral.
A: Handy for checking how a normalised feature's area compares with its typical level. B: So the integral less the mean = 10.9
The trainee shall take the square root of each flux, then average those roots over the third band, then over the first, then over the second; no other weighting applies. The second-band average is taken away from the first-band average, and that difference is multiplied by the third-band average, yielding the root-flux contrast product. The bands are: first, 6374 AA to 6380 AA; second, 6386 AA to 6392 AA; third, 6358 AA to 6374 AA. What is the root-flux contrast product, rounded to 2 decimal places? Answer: -0.04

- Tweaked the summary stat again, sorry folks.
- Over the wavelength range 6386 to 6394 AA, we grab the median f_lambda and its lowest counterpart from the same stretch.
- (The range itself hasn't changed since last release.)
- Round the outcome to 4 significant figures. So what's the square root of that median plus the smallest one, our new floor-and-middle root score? 4.085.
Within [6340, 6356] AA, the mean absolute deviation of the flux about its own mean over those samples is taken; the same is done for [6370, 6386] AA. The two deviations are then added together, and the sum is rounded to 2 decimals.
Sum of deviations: 0.21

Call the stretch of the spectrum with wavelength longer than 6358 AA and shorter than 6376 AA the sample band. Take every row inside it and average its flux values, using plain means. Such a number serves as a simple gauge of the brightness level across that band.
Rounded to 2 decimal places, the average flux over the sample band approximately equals 8.34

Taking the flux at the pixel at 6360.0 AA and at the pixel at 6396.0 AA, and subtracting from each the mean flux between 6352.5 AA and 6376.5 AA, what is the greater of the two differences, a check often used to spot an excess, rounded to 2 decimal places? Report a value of -0.05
